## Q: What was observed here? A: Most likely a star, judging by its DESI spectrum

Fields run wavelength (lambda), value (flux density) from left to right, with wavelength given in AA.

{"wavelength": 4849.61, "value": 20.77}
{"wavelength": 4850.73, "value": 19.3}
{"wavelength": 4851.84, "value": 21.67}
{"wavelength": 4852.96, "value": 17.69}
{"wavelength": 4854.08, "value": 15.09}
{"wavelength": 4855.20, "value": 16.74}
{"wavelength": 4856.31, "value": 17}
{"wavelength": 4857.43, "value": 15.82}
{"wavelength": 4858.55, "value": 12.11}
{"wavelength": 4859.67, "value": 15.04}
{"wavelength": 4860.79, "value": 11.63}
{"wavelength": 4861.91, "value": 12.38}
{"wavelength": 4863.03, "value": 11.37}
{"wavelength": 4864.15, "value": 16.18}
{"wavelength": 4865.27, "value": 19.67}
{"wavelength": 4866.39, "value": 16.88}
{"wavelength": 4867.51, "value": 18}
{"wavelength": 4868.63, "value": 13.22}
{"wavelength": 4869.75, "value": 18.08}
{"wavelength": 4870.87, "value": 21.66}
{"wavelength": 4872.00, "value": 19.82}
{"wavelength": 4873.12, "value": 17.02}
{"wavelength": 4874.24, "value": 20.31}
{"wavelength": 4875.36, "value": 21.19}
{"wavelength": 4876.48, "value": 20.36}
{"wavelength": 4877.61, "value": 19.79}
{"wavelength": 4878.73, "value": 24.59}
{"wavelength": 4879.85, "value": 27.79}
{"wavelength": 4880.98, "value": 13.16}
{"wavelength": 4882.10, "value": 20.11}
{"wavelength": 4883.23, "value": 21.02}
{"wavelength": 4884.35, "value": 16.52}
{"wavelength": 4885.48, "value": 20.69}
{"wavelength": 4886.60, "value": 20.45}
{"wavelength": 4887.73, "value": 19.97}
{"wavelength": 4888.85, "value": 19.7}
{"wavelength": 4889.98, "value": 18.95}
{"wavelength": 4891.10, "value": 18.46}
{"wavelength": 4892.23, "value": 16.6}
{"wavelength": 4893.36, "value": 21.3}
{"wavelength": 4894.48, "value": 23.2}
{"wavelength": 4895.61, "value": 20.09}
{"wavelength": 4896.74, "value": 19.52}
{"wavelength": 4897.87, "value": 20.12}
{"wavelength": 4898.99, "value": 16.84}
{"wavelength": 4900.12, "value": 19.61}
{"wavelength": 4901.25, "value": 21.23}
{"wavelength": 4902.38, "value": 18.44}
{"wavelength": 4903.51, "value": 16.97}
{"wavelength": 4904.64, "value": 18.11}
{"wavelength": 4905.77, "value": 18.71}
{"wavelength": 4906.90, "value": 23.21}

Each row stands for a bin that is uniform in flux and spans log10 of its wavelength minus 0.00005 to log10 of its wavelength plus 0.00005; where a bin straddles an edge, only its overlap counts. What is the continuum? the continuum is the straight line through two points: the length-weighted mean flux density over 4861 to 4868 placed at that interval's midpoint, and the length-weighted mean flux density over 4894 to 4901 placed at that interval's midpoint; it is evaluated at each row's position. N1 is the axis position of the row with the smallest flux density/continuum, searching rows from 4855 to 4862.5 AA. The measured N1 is 4860.79 AA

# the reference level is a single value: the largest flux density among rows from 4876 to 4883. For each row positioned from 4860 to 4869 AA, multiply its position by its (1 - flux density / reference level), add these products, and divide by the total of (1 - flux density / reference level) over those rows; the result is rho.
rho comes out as 4864.4 AA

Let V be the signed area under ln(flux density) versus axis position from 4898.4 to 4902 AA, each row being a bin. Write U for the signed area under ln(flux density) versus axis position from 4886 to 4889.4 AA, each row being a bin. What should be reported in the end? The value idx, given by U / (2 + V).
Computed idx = 0.81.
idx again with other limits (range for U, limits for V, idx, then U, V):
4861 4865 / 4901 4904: 0.96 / 10.4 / 8.8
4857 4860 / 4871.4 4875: 0.63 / 7.9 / 10.6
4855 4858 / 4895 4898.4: 0.69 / 8.4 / 10.2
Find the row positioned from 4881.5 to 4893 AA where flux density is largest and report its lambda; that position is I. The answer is 4883.23 AA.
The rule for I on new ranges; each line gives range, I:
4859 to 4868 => 4865.27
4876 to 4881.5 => 4879.85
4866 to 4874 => 4870.87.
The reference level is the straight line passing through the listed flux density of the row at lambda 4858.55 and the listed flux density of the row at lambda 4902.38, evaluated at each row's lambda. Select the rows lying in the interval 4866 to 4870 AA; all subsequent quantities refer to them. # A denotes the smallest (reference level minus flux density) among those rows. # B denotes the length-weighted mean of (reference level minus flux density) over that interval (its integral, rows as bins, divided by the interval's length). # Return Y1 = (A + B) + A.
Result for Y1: -12.1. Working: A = -4.6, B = -2.9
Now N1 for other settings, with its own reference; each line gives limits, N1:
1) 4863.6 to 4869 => 4868.63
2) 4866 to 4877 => 4868.63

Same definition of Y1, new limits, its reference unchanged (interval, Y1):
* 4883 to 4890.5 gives -14.1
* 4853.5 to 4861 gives -13.4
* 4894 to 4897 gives -15.4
